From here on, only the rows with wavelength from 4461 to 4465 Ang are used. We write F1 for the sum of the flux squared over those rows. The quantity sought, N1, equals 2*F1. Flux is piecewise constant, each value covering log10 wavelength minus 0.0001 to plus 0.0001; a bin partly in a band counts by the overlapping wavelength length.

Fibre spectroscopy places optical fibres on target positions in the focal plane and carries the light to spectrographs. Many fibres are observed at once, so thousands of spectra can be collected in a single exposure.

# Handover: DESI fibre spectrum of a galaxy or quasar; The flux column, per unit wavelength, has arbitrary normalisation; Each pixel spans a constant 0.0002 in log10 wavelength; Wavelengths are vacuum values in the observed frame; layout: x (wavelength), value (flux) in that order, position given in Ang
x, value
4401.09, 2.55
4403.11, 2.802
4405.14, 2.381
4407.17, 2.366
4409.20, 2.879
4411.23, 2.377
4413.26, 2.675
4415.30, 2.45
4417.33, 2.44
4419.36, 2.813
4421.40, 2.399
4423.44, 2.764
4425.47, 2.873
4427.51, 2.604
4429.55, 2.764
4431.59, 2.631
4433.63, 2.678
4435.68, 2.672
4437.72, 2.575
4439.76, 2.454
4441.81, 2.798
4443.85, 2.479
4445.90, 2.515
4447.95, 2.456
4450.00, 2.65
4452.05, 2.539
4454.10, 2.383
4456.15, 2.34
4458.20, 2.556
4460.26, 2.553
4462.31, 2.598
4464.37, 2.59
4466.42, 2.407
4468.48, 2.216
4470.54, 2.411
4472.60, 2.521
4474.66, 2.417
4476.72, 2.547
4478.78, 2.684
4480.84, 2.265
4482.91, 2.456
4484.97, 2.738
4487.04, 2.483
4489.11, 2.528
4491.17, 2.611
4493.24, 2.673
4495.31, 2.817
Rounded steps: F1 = 13.5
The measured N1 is 26.9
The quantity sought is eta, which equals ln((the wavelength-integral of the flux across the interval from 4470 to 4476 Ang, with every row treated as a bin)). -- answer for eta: 2.69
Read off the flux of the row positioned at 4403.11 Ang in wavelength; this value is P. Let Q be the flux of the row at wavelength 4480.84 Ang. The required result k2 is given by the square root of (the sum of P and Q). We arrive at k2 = 2.25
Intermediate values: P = 2.802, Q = 2.265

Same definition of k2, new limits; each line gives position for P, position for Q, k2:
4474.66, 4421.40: 2.19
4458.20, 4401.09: 2.26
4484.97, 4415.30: 2.28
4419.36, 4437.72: 2.32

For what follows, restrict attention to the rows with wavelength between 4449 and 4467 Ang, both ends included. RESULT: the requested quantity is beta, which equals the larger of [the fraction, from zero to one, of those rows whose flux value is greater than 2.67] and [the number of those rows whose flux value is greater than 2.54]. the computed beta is 5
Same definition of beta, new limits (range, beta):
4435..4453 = 4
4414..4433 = 6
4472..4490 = 3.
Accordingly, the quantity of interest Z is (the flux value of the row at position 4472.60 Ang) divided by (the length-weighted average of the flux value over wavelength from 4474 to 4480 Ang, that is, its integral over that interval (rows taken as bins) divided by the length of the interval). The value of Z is 0.99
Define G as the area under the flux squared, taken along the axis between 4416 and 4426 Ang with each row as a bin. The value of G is 70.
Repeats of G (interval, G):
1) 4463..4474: 65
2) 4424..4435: 81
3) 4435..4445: 67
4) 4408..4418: 66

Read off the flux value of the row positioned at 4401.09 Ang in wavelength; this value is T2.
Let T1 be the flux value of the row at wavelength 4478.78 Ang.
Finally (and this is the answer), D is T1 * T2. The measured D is 6.8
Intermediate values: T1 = 2.684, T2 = 2.55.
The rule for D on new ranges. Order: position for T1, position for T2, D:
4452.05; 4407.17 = 6.0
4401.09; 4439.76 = 6.3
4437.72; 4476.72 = 6.6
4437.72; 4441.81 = 7.2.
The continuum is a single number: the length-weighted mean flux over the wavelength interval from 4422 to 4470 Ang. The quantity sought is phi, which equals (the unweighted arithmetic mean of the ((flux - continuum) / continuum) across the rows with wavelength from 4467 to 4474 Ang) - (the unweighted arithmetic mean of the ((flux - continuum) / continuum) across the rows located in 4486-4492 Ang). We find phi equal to -0.06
